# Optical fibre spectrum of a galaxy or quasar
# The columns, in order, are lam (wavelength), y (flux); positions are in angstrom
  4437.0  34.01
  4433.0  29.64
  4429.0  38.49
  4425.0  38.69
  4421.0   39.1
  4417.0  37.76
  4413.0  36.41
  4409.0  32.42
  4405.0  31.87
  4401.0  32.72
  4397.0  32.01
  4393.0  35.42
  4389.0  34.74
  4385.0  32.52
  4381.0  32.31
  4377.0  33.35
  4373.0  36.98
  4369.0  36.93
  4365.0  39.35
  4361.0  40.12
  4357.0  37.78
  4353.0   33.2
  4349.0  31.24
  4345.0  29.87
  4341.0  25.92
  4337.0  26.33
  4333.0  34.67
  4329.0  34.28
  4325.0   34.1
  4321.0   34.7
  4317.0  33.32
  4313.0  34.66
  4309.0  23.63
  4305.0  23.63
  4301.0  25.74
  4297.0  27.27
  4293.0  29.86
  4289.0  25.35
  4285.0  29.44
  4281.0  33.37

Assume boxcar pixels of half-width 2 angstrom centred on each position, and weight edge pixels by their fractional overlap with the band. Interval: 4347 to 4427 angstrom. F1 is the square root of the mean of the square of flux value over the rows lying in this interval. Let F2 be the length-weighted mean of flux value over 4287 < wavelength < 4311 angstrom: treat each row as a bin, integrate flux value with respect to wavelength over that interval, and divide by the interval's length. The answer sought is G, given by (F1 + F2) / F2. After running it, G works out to 2.36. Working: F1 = 35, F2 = 25.9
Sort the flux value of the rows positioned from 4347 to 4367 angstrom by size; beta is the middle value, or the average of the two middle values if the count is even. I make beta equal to 38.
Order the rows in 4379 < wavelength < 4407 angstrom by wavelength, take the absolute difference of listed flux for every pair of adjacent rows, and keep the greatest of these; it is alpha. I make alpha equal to 3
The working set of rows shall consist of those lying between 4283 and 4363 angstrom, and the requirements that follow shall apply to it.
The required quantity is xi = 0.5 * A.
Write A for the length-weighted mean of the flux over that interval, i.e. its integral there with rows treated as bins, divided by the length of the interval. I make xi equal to 15.4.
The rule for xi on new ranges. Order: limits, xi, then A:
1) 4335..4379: 16.9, 33.7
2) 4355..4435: 17.7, 35.4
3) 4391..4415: 16.7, 33.5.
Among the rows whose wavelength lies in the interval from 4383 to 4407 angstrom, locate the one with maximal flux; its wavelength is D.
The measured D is 4393.0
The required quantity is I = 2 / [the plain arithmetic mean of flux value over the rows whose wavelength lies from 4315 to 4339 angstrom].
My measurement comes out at 0.0608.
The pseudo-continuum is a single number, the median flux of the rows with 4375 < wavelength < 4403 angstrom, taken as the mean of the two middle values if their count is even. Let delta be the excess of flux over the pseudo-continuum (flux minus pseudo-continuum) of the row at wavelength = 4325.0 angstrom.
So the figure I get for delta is 1.4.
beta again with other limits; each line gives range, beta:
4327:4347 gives 30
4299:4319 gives 26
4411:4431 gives 38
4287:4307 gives 26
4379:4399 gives 33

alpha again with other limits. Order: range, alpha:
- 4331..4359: 8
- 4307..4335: 11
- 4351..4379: 5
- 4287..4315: 11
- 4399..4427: 4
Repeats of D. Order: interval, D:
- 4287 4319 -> 4313.0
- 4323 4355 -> 4333.0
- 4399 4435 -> 4421.0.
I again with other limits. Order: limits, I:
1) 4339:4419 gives 0.0586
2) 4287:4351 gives 0.0674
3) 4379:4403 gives 0.0601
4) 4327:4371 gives 0.0595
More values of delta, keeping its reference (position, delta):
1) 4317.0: 0.6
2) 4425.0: 6.0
